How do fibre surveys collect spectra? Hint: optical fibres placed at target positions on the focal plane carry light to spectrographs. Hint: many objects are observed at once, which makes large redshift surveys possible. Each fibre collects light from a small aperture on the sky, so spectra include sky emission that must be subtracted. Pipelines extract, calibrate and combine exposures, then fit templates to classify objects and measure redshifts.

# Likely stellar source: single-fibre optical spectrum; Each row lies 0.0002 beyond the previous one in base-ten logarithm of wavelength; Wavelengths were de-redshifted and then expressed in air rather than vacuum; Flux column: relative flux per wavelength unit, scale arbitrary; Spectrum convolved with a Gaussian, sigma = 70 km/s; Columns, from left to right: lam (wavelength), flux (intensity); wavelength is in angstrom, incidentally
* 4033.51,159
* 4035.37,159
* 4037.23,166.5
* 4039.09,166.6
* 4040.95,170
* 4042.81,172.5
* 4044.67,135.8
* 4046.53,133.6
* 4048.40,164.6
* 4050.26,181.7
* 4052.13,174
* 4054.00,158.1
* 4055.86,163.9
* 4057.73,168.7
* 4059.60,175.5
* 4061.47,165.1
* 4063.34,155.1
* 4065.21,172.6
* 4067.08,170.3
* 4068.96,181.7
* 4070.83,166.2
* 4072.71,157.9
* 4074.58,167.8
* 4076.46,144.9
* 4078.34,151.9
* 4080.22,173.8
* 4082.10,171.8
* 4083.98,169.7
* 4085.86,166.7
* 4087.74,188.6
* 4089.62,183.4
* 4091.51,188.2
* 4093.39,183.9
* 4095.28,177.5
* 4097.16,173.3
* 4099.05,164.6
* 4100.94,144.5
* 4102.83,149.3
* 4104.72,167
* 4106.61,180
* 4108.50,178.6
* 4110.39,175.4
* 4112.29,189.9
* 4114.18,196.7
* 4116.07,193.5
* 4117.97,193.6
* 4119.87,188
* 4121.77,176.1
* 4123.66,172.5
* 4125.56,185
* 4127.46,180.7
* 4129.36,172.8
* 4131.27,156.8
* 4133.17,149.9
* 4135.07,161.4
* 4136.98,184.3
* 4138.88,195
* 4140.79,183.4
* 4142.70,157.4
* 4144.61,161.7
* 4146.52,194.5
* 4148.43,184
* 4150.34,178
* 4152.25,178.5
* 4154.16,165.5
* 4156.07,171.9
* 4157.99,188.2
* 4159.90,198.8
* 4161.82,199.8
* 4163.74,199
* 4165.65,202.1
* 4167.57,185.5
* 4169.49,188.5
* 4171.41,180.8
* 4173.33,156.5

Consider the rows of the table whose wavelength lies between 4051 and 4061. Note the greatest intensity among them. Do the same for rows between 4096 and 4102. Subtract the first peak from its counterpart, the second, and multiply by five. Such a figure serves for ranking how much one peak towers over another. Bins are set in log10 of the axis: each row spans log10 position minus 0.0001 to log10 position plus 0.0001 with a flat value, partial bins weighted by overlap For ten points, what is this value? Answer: -11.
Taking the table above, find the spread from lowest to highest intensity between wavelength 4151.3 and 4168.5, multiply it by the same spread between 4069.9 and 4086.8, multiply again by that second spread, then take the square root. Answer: 175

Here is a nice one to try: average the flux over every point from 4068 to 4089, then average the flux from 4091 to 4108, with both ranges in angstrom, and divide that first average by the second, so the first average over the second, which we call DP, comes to 0.99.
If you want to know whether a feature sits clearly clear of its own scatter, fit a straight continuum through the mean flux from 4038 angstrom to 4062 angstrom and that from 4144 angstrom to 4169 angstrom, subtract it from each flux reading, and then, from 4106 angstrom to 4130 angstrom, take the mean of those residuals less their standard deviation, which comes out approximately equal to -3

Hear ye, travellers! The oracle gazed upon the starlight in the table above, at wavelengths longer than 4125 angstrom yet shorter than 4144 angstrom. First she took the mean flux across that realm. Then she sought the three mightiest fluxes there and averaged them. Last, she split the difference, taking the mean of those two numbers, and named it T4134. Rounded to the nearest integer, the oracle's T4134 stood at 180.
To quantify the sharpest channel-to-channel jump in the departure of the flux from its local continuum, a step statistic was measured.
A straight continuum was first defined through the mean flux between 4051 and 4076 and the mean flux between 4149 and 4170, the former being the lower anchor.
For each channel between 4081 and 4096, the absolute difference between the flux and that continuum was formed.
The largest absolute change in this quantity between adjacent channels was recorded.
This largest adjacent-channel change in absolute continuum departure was 11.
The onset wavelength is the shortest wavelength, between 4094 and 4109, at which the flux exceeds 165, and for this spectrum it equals 4095.28 angstrom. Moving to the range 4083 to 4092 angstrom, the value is 4083.98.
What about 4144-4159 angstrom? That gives 4146.52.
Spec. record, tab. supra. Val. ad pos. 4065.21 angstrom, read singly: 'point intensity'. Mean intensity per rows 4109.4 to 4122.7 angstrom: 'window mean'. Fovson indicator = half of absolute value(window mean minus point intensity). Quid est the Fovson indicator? 7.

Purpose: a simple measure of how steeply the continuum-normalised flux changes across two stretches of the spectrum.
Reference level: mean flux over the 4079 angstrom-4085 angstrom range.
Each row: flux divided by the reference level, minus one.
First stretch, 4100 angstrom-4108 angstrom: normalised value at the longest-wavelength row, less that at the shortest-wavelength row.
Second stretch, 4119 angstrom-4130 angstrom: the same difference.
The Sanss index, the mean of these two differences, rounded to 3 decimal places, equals 0.059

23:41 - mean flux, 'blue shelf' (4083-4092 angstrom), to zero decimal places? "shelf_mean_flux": 179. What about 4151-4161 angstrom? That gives 181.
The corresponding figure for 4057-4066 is 167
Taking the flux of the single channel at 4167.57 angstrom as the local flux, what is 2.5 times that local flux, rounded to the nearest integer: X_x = 464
